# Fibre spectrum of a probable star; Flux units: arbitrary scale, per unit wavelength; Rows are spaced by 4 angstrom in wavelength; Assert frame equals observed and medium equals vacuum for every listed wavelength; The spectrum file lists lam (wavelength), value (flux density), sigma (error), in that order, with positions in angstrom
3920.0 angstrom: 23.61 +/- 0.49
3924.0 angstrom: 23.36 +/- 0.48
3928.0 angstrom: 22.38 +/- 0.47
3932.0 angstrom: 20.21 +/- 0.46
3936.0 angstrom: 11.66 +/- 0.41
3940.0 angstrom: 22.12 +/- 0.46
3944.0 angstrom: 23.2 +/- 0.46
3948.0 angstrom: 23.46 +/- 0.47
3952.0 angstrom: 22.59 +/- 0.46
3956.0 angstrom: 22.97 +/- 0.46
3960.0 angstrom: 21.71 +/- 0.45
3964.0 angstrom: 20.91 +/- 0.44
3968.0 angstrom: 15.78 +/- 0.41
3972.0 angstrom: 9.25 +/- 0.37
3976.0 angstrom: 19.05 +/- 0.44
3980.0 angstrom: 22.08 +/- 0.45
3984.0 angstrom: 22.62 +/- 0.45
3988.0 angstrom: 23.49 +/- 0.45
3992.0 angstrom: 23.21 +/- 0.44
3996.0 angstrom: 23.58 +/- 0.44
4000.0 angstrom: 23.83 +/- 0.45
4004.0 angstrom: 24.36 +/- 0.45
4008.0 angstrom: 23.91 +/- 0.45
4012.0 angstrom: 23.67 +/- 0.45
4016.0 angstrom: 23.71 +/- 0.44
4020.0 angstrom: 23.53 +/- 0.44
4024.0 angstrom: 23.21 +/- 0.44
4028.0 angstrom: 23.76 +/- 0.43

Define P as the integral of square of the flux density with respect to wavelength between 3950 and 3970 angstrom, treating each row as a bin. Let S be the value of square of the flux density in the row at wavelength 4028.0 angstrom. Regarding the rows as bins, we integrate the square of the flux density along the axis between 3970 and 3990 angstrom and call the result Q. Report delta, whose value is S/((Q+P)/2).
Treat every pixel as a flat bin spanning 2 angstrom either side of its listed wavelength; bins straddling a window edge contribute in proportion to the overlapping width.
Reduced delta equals 0.067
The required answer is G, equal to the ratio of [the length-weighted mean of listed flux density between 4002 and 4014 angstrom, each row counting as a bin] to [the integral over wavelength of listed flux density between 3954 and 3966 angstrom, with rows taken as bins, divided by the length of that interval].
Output 1.10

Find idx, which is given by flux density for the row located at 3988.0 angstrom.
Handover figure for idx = 23.49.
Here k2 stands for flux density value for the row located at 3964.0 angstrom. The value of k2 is 20.91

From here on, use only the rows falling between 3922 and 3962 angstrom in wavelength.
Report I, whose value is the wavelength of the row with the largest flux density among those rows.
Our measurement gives 3948.0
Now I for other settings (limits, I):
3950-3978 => 3956.0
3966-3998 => 3996.0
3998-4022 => 4004.0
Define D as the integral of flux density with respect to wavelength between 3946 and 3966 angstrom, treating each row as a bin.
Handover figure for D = 447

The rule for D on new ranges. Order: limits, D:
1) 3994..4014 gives 477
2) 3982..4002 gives 467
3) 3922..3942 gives 399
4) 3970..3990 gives 386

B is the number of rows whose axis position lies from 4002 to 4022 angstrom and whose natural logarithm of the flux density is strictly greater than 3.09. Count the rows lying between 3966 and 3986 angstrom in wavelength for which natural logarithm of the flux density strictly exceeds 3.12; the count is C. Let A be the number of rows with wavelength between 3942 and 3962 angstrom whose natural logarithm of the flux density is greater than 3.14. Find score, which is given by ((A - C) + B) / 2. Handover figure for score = 3.50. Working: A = 2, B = 5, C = 0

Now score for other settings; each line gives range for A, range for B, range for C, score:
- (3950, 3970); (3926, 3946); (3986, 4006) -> -1.00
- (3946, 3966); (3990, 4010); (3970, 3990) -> 2.50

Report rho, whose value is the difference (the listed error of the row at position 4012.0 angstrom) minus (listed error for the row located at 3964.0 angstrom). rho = 0.010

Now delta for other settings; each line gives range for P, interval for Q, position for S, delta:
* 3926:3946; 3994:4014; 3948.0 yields 0.056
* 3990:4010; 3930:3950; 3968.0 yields 0.025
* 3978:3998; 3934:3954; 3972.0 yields 0.009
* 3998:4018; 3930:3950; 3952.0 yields 0.051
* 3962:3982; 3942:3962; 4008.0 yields 0.068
